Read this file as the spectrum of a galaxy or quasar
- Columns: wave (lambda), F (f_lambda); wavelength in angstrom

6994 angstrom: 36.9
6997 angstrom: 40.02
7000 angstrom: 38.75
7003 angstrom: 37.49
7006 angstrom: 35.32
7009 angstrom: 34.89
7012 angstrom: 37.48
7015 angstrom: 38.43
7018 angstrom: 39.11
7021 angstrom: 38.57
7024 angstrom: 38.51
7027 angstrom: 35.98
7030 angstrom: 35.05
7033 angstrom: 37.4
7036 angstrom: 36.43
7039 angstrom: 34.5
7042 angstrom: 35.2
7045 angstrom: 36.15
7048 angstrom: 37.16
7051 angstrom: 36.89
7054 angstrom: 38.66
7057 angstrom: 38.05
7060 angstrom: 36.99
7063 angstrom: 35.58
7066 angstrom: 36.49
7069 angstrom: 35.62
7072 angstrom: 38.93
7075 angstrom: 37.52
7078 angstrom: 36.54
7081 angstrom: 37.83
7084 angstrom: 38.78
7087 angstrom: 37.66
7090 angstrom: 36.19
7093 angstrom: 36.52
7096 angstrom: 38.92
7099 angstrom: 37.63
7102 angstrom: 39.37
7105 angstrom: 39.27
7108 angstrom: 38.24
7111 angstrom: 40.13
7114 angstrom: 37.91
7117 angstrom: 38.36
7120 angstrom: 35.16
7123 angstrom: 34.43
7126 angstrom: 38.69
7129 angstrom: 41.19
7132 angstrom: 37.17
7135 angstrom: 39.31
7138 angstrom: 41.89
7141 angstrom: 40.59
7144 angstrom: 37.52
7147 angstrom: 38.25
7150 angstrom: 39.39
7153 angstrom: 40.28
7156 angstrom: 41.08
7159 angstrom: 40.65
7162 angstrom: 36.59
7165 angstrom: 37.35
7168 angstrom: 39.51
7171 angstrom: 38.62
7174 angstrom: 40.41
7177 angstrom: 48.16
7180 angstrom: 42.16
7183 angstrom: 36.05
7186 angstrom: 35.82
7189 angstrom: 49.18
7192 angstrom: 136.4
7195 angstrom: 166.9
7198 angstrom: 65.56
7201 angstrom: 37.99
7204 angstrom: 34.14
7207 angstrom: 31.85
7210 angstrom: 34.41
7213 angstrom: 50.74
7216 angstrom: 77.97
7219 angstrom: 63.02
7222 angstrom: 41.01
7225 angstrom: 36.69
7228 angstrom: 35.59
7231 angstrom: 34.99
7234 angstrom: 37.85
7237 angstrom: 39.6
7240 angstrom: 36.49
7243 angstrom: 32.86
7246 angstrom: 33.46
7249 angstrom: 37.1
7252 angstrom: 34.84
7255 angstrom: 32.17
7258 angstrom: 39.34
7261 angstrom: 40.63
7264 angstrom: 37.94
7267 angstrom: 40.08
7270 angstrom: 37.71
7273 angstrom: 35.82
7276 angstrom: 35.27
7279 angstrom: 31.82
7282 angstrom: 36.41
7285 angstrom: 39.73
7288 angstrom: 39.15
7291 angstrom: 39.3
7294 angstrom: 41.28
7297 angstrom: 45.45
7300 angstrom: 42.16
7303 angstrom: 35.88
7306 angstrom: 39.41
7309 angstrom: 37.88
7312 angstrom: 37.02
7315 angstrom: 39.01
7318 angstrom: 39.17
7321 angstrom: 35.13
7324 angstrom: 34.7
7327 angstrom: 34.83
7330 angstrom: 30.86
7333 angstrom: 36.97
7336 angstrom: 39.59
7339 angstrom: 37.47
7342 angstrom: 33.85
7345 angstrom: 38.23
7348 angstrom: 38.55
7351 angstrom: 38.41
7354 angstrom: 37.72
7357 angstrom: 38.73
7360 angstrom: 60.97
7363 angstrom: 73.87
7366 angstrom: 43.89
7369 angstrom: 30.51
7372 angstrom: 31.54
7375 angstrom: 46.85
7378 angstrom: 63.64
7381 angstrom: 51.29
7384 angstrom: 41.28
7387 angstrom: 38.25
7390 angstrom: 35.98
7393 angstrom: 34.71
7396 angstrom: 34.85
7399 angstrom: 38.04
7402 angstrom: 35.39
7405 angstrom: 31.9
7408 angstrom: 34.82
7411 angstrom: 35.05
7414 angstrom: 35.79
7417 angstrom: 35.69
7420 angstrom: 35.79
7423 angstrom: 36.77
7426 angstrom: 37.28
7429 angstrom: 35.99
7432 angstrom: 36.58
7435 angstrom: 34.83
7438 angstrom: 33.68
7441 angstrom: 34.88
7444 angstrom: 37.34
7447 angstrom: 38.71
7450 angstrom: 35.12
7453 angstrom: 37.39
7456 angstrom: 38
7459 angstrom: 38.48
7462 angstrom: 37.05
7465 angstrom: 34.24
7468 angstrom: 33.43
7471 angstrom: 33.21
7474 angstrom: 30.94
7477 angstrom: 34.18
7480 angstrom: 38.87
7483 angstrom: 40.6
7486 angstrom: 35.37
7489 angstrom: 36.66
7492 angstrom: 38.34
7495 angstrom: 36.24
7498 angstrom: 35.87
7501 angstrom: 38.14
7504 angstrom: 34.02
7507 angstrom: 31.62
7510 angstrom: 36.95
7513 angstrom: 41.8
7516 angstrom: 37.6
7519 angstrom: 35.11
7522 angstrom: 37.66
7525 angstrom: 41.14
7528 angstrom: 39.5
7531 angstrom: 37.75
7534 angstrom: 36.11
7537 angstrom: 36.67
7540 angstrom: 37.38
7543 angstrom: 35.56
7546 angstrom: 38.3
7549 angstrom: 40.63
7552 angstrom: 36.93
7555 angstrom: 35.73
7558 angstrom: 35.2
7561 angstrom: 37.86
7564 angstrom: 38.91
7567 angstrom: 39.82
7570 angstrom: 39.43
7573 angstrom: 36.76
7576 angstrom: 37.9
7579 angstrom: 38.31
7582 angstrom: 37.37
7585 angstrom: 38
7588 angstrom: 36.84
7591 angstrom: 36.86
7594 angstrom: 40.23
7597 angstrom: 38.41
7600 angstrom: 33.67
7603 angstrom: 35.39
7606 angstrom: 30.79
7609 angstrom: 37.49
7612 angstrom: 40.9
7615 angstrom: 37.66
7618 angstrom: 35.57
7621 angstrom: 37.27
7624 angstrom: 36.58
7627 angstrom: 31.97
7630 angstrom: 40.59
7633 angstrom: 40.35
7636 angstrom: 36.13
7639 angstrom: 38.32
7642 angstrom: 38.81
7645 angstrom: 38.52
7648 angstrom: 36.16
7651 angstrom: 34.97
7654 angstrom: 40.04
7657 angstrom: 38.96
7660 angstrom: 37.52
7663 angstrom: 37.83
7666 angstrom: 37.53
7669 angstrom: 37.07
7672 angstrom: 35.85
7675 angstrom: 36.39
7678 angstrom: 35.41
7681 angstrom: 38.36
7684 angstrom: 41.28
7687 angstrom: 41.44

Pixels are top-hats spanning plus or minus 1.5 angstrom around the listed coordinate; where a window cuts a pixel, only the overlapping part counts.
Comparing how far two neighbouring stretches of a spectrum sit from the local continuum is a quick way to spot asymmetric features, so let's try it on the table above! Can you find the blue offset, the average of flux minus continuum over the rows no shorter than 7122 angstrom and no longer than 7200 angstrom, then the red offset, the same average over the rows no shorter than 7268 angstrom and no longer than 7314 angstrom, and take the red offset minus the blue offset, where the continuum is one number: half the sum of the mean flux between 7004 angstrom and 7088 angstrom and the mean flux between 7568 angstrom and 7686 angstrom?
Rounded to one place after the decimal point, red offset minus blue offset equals -11.1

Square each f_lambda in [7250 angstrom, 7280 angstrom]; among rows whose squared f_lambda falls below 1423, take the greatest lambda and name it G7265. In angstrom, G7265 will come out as 7279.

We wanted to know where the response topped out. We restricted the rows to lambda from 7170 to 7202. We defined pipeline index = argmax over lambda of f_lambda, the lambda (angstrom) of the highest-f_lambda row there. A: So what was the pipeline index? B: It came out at 7195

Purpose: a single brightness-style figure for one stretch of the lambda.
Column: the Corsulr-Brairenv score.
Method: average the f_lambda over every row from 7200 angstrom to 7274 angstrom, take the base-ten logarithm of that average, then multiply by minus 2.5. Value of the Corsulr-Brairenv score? -4.00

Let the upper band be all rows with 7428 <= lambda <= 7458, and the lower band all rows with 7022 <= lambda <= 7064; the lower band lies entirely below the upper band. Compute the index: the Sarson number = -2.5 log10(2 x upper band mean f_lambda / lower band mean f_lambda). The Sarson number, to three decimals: -0.742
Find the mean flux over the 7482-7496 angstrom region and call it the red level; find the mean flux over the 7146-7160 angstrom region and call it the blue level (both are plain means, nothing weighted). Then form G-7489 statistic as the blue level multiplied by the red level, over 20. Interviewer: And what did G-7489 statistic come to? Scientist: 75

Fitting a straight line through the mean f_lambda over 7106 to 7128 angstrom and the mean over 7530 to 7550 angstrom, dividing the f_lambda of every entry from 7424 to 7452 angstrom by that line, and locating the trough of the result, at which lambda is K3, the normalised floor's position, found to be 7438 angstrom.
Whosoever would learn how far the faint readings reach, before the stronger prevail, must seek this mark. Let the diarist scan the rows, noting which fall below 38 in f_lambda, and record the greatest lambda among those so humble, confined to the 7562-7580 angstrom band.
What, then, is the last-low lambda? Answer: 7576 angstrom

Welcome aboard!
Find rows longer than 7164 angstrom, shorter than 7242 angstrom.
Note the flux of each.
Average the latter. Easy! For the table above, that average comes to 51.1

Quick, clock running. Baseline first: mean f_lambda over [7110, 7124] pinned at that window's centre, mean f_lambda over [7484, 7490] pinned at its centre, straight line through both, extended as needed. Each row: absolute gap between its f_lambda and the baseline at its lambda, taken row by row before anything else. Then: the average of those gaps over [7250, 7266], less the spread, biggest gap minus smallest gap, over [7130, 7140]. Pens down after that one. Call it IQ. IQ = -2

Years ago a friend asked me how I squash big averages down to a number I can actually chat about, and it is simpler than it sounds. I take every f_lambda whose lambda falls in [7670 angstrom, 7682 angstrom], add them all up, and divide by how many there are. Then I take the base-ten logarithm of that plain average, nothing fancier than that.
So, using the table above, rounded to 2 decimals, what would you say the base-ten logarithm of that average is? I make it 1.56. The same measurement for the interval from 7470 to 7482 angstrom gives 1.54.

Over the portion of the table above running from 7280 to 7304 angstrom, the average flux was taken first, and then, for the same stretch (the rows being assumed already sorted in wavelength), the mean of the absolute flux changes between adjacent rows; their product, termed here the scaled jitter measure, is 113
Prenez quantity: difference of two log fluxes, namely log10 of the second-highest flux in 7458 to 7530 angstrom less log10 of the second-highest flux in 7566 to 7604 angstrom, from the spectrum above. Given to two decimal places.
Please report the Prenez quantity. 0.01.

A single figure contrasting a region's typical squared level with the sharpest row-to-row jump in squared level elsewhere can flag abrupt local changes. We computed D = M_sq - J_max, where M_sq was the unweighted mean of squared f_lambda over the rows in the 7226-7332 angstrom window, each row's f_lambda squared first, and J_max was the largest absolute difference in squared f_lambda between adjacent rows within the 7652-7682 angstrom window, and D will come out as 1173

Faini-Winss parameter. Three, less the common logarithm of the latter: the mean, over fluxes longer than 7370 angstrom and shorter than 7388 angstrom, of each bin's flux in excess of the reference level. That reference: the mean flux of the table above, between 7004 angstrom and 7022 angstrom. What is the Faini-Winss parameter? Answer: 2.1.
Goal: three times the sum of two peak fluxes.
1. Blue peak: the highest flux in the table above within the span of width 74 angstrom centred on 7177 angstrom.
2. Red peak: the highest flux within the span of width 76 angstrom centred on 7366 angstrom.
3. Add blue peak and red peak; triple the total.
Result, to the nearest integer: 722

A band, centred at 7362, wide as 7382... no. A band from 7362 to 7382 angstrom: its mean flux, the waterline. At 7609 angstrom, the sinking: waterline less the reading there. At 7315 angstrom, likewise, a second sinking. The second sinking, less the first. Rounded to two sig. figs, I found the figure -1.5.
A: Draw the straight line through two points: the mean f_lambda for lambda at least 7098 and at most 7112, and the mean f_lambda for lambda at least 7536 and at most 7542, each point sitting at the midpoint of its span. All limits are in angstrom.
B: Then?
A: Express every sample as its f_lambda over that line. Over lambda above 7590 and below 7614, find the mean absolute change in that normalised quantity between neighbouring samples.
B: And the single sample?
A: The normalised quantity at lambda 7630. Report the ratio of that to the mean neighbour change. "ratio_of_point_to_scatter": 11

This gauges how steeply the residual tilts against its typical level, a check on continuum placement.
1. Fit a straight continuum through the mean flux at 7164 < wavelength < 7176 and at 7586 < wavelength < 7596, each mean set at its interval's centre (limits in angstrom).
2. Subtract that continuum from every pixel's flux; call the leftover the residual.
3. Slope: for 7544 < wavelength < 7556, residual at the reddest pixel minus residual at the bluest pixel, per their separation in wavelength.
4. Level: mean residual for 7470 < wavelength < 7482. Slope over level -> 0.1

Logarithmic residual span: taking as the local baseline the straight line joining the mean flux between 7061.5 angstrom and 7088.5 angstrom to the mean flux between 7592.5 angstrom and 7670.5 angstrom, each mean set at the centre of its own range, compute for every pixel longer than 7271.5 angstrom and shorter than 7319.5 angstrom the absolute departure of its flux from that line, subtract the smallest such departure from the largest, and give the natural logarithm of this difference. 2.08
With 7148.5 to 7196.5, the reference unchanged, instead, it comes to 4.86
